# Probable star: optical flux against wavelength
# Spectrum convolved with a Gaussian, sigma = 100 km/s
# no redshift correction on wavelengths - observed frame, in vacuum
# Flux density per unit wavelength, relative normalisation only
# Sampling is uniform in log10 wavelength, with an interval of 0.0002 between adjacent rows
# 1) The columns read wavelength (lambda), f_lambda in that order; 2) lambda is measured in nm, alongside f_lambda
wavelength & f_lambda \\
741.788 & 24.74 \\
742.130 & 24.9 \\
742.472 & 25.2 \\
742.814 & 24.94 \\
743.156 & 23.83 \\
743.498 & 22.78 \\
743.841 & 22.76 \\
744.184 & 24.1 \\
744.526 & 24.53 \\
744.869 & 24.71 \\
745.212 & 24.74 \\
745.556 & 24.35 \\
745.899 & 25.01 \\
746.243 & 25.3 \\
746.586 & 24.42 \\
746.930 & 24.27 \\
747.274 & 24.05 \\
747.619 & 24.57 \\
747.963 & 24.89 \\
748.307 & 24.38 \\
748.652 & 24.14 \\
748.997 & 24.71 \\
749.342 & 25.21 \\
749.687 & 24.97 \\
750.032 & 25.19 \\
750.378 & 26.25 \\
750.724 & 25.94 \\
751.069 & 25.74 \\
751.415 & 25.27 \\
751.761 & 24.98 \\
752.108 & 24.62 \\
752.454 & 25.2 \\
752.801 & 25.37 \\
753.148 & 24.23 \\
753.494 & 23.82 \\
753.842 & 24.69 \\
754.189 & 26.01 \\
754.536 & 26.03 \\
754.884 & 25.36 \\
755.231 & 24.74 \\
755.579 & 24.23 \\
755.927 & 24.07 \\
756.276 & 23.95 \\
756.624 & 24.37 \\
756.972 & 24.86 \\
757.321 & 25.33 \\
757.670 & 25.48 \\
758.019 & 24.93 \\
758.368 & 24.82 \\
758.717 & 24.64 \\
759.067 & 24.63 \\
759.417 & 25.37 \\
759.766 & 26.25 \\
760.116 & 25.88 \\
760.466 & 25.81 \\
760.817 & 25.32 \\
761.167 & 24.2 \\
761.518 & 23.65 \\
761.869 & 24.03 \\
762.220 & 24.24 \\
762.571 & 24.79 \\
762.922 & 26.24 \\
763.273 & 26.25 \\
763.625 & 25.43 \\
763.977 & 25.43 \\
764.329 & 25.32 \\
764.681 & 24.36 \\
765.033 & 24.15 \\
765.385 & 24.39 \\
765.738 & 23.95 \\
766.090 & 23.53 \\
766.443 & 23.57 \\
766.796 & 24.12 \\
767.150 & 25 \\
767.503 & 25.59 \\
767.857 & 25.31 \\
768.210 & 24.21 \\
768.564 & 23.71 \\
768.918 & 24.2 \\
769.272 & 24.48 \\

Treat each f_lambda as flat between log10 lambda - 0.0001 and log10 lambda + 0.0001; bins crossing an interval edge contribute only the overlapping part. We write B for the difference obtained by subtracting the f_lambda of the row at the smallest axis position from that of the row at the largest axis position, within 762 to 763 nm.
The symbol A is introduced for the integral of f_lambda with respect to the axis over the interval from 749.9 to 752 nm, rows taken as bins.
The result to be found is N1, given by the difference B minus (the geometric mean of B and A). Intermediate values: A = 53.6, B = 2.0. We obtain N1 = -8.4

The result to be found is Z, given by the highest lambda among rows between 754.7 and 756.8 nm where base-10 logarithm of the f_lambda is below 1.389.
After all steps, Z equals 756.624 nm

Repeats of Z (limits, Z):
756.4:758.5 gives 756.624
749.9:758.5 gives 756.624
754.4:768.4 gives 768.210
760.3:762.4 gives 762.220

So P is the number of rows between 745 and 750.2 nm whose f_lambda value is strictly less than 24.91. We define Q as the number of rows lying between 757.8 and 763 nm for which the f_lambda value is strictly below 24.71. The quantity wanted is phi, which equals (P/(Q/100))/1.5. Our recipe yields 111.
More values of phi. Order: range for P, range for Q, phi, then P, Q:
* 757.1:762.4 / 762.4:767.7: 67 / 7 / 7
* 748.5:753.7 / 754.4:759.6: 56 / 5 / 6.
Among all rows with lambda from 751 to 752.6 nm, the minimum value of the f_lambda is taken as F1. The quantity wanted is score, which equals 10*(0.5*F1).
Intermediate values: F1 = 24.62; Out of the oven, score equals 123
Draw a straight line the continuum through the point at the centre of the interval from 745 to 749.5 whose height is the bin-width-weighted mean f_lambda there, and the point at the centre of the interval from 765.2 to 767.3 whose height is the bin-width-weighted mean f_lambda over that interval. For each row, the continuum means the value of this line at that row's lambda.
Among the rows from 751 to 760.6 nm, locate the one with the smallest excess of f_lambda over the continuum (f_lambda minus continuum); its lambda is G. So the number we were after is 753.494 nm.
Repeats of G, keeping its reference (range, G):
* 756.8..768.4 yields 761.518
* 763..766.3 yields 766.090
